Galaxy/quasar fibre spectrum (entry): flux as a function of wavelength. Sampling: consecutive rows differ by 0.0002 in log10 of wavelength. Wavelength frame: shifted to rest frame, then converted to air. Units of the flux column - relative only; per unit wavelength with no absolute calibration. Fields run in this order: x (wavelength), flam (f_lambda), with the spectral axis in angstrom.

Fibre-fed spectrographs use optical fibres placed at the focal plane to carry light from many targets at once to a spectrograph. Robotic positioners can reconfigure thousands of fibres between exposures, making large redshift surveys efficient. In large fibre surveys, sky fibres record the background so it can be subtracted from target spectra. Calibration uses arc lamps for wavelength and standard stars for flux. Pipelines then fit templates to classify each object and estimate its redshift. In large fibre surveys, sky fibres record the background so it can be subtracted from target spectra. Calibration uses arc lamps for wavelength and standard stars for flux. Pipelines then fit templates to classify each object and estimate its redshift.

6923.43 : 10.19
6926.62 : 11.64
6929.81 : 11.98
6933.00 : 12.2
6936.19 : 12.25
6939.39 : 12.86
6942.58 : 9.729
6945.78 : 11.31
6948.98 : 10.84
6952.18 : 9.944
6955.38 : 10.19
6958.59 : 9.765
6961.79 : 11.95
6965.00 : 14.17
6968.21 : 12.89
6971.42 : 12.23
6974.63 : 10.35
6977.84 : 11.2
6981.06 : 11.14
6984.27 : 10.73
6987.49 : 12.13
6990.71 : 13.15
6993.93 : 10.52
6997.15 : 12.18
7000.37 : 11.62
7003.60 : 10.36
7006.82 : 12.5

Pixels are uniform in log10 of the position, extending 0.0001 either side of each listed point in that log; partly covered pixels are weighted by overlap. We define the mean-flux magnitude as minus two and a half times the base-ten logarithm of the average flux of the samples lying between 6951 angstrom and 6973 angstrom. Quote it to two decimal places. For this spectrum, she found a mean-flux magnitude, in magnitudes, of -2.66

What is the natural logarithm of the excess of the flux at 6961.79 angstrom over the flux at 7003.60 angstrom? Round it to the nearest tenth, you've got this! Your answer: 0.5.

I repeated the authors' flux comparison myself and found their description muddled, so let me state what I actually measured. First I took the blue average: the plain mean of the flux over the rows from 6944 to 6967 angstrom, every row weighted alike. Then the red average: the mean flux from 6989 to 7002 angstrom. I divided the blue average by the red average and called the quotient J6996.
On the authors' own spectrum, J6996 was 0.94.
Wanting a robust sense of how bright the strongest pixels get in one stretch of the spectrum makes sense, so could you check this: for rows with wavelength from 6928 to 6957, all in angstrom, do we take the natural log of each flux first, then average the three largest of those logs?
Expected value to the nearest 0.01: 2.52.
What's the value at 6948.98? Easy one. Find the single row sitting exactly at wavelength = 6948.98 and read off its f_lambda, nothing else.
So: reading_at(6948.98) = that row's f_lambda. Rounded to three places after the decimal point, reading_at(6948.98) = 10.840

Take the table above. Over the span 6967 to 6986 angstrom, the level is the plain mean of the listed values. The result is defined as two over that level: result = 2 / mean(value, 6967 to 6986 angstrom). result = 0.175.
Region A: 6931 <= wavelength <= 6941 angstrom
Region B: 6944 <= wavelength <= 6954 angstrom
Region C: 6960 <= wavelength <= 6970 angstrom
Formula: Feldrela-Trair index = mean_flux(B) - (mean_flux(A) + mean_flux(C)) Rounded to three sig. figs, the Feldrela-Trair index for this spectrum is -14.7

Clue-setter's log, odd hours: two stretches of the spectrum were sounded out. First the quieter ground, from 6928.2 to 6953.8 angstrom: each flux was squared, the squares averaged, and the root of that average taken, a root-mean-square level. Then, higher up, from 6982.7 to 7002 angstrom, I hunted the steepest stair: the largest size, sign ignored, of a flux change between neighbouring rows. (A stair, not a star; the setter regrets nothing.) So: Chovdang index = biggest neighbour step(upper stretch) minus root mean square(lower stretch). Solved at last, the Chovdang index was -8.8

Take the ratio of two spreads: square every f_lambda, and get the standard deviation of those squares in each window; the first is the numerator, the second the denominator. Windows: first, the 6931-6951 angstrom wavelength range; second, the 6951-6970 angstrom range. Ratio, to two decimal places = 0.60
